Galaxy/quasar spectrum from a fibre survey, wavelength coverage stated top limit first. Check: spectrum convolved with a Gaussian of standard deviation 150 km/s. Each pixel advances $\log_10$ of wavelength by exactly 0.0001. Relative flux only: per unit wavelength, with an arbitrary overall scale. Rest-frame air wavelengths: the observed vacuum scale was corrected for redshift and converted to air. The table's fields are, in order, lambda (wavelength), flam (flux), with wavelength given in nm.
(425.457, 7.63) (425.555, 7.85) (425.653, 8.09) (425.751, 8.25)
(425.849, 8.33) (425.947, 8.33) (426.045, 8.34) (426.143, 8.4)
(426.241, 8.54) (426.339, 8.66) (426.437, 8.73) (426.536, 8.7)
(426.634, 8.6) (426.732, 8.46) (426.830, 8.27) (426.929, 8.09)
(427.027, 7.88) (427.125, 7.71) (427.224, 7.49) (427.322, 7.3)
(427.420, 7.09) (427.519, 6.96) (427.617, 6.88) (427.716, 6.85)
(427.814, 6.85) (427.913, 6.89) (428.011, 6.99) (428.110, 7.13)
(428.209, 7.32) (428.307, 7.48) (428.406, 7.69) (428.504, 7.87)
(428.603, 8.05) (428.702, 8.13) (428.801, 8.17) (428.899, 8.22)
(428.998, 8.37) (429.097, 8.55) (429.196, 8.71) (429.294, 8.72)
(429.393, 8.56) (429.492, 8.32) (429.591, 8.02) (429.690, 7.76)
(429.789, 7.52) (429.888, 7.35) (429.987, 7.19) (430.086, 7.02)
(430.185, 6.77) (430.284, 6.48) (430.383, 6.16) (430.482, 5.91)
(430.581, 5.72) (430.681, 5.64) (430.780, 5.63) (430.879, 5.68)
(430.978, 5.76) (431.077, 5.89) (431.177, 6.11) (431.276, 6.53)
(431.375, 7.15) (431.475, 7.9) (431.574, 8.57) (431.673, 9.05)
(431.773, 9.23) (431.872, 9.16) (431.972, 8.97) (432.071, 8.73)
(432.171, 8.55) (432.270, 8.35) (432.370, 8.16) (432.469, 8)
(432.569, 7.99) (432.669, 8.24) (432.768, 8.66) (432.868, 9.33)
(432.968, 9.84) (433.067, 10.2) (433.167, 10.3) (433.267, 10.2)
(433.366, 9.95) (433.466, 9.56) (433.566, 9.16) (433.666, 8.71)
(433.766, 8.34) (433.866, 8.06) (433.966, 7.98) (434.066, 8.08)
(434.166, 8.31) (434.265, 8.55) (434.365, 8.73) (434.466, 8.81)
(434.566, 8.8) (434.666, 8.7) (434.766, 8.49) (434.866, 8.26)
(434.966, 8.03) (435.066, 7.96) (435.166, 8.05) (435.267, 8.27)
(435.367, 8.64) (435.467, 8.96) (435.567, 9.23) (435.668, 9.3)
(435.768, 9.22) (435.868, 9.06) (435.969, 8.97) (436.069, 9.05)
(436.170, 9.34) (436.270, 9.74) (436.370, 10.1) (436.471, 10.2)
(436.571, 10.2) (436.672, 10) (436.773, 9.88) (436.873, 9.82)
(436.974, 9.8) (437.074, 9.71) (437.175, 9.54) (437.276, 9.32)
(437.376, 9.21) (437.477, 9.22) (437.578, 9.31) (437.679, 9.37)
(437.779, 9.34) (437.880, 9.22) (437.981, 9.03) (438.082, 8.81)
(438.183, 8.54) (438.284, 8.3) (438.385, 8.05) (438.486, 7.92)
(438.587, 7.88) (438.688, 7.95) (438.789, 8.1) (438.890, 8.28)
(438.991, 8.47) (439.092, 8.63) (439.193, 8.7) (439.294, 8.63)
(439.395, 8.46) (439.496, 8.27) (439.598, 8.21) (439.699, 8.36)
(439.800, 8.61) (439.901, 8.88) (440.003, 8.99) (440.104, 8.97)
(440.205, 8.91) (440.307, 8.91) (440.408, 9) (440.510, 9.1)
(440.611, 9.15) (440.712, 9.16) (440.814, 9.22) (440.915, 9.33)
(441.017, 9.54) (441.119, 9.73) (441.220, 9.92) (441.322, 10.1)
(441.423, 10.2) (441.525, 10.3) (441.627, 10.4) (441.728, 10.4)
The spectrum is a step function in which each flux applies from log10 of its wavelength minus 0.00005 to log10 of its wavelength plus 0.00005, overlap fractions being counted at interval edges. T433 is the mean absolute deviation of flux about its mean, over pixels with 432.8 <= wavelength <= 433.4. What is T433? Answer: 0.263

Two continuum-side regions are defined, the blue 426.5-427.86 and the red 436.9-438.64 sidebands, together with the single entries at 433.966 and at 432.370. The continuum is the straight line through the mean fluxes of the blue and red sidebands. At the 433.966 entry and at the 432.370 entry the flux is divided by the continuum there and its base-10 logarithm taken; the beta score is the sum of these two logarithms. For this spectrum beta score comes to -0.035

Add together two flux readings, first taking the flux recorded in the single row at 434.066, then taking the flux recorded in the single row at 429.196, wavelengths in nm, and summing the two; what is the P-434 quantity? 16.8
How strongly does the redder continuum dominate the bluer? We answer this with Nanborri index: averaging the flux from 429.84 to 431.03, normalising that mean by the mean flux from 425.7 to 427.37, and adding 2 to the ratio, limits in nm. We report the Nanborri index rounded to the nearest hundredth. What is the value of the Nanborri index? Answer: 2.76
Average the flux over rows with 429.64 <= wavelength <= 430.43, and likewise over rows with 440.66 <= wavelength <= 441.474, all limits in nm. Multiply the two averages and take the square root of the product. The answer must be 8.24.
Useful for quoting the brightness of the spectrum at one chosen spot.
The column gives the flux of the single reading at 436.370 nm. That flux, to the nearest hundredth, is 10.10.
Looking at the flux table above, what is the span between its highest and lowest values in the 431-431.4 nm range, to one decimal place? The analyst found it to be 1.3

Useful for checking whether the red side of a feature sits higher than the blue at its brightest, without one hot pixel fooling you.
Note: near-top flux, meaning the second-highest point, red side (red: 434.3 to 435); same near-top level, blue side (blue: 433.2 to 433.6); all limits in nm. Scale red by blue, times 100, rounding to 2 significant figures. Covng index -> 88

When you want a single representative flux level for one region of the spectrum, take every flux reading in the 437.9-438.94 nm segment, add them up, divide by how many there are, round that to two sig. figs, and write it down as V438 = 8.3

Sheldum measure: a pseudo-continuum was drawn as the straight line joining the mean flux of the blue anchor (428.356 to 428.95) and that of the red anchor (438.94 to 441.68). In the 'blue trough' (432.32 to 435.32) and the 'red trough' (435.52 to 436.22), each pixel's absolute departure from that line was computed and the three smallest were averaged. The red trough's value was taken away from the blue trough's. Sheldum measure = -0.2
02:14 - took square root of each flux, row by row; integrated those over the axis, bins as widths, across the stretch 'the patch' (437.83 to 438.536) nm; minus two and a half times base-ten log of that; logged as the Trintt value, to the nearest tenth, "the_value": -0.8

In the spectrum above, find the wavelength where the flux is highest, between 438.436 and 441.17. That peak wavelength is 441.119 nm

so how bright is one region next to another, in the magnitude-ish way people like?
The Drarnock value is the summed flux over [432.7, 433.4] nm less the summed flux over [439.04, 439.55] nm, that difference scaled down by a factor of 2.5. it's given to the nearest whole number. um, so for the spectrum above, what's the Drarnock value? 10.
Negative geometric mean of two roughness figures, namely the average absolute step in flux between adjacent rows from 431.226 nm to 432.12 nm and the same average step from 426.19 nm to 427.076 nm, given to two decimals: -0.23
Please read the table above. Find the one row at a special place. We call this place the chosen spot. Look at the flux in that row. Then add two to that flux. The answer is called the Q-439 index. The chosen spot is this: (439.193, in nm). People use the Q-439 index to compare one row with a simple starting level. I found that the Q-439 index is 10.7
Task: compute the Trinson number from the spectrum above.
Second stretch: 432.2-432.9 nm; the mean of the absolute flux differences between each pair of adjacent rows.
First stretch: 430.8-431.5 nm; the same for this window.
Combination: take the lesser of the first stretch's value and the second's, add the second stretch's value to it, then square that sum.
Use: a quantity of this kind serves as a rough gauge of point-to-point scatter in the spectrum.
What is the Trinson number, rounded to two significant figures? 0.32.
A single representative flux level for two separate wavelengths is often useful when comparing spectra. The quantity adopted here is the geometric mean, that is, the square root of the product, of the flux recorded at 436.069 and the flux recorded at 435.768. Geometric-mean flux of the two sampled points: 9.13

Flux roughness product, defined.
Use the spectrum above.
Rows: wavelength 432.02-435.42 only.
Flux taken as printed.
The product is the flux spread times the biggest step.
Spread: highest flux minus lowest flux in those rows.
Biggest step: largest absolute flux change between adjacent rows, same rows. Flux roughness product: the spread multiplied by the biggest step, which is 1.6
